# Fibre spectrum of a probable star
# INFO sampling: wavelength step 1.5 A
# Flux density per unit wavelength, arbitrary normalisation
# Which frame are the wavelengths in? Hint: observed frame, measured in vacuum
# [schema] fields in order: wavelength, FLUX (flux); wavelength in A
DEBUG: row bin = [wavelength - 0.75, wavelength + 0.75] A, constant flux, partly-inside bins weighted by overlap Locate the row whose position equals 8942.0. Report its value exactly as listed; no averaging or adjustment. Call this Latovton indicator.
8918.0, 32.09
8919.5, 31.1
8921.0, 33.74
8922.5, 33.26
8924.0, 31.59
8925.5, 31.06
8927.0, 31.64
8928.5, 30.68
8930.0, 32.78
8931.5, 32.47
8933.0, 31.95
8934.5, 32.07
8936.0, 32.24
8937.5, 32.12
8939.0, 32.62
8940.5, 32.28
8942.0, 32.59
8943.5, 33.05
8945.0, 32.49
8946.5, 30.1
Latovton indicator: 32.59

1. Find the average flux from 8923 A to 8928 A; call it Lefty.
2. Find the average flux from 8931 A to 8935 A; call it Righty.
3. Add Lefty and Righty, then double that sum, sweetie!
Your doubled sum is 127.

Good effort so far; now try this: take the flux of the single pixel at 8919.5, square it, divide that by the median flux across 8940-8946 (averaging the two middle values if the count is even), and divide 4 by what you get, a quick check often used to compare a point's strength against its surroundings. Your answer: 0.135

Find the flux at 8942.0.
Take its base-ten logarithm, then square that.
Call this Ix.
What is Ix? 2.29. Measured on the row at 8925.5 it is 2.23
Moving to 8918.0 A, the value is 2.27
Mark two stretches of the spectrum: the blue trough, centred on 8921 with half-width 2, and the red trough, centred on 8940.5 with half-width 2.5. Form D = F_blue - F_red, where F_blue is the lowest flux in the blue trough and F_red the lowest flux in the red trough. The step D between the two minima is -1.2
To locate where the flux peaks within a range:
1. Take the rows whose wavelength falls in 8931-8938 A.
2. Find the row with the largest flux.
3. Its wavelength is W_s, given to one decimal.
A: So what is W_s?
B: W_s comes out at 8931.5 A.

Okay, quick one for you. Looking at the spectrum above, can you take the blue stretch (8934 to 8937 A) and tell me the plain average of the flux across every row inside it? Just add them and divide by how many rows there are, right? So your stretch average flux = 32.2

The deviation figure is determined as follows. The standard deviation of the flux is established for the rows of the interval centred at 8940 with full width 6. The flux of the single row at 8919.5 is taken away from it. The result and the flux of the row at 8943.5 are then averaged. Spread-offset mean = 1.1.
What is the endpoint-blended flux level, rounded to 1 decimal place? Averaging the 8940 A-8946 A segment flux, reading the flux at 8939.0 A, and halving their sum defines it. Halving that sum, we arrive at 32.6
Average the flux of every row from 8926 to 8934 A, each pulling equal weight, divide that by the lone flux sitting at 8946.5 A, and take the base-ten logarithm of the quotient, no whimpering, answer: 0.025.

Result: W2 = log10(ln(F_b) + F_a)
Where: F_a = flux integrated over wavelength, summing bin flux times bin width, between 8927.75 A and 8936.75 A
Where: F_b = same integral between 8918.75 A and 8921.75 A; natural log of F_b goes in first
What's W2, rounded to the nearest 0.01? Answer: 2.47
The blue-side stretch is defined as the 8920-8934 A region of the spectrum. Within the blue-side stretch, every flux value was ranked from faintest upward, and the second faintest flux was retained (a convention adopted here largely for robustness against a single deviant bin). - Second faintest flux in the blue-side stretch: 31.06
